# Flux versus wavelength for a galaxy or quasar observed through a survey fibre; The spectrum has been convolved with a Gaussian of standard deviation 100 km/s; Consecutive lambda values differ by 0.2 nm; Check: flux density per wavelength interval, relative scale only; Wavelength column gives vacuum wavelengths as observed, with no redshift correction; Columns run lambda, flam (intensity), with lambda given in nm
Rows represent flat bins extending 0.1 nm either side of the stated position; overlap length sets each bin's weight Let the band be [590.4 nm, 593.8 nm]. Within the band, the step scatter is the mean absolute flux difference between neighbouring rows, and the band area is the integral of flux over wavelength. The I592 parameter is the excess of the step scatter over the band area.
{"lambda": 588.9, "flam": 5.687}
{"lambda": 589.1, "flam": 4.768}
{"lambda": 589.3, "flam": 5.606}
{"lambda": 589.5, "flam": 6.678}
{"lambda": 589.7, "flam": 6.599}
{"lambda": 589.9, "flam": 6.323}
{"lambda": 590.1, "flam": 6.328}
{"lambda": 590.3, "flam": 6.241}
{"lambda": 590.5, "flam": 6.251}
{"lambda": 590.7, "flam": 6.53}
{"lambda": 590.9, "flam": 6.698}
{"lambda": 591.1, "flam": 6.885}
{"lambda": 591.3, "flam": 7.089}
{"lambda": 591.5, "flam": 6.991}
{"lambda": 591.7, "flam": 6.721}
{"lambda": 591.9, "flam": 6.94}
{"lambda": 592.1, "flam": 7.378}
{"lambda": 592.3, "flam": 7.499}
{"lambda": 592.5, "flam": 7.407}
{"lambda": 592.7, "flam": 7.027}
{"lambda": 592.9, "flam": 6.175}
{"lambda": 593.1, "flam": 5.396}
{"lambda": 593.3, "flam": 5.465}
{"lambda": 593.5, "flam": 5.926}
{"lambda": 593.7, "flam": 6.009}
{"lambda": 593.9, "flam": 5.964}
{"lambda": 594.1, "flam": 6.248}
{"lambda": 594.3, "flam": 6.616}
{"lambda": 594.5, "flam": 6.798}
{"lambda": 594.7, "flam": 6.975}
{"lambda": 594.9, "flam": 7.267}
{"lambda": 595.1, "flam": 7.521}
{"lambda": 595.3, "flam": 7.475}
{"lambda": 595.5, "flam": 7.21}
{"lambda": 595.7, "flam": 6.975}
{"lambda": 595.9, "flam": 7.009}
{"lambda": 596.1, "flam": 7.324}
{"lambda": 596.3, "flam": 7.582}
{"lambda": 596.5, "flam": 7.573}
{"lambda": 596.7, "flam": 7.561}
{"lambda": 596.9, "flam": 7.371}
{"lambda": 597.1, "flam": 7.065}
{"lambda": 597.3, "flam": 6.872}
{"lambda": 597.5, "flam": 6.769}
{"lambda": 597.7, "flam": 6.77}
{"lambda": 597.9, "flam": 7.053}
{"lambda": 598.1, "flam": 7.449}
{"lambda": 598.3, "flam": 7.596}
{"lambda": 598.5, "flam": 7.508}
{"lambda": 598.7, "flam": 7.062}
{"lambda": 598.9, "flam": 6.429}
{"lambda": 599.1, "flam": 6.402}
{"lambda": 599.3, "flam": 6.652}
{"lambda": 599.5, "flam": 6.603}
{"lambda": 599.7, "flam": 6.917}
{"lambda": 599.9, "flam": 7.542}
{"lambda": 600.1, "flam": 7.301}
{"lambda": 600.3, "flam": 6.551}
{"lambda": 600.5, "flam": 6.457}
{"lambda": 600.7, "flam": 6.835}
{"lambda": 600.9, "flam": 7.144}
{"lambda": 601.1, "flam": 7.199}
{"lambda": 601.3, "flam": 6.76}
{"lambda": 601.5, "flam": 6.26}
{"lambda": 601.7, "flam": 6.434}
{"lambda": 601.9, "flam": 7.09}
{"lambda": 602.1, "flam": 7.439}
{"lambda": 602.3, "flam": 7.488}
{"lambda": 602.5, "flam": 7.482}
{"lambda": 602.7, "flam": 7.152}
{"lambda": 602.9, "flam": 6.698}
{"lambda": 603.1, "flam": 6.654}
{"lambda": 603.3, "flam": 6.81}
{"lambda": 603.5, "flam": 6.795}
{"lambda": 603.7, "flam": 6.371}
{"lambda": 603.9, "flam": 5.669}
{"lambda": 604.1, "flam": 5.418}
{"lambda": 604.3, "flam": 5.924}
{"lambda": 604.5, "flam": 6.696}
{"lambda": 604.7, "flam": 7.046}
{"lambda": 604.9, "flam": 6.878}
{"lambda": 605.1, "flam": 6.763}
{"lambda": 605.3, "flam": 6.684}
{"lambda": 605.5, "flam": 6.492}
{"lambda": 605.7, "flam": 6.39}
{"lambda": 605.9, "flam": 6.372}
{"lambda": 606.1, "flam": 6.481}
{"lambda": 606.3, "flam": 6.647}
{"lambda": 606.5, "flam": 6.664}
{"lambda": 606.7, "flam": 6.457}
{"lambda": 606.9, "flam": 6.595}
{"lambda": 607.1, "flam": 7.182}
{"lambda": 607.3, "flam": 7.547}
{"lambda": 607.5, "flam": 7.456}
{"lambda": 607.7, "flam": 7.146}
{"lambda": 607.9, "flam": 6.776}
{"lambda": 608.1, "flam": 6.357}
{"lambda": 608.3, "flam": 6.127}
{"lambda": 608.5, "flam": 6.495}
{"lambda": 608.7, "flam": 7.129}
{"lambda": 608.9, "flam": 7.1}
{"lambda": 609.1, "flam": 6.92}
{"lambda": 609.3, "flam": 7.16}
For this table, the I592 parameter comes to -22.2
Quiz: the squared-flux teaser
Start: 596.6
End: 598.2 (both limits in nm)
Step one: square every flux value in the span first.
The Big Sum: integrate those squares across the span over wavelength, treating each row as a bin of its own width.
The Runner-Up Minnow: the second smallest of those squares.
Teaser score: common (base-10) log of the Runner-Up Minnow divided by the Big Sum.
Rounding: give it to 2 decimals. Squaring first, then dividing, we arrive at -0.25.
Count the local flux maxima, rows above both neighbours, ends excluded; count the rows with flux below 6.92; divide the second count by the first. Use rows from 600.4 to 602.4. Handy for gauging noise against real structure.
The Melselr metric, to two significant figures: 5.0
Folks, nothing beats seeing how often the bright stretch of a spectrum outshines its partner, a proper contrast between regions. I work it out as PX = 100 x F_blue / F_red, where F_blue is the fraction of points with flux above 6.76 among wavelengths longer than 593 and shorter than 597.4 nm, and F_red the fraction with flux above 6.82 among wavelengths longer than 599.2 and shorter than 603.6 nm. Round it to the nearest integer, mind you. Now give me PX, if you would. 136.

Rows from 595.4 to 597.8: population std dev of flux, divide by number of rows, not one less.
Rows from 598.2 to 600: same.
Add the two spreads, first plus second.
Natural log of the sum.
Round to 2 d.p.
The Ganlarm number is -0.29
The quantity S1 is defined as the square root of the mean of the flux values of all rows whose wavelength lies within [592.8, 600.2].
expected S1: 2.62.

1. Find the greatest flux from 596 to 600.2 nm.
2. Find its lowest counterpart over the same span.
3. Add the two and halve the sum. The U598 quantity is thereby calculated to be 7.00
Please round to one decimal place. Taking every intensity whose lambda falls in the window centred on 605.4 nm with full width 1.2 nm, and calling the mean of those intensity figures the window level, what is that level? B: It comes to 6.6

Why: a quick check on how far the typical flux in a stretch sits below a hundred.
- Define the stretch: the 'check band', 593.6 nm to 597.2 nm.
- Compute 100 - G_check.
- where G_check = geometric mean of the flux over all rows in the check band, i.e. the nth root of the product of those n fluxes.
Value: 93.0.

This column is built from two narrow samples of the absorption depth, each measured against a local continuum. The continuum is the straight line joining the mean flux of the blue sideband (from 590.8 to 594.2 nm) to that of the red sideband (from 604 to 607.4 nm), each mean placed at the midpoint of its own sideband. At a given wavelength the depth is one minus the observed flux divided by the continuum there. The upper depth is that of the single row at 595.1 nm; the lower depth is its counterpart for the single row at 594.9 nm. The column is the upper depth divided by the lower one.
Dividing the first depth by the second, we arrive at 1.4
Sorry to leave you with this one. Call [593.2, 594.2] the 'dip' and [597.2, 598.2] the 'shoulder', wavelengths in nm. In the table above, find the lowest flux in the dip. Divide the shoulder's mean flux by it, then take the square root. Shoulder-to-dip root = 1.13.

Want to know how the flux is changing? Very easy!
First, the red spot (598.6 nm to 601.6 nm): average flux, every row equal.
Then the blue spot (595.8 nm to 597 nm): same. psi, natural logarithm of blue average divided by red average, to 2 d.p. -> 0.08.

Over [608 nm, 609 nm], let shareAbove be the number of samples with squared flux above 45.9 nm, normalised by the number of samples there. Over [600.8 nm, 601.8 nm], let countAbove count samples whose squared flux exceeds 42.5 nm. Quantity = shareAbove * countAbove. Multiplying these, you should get 1.2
